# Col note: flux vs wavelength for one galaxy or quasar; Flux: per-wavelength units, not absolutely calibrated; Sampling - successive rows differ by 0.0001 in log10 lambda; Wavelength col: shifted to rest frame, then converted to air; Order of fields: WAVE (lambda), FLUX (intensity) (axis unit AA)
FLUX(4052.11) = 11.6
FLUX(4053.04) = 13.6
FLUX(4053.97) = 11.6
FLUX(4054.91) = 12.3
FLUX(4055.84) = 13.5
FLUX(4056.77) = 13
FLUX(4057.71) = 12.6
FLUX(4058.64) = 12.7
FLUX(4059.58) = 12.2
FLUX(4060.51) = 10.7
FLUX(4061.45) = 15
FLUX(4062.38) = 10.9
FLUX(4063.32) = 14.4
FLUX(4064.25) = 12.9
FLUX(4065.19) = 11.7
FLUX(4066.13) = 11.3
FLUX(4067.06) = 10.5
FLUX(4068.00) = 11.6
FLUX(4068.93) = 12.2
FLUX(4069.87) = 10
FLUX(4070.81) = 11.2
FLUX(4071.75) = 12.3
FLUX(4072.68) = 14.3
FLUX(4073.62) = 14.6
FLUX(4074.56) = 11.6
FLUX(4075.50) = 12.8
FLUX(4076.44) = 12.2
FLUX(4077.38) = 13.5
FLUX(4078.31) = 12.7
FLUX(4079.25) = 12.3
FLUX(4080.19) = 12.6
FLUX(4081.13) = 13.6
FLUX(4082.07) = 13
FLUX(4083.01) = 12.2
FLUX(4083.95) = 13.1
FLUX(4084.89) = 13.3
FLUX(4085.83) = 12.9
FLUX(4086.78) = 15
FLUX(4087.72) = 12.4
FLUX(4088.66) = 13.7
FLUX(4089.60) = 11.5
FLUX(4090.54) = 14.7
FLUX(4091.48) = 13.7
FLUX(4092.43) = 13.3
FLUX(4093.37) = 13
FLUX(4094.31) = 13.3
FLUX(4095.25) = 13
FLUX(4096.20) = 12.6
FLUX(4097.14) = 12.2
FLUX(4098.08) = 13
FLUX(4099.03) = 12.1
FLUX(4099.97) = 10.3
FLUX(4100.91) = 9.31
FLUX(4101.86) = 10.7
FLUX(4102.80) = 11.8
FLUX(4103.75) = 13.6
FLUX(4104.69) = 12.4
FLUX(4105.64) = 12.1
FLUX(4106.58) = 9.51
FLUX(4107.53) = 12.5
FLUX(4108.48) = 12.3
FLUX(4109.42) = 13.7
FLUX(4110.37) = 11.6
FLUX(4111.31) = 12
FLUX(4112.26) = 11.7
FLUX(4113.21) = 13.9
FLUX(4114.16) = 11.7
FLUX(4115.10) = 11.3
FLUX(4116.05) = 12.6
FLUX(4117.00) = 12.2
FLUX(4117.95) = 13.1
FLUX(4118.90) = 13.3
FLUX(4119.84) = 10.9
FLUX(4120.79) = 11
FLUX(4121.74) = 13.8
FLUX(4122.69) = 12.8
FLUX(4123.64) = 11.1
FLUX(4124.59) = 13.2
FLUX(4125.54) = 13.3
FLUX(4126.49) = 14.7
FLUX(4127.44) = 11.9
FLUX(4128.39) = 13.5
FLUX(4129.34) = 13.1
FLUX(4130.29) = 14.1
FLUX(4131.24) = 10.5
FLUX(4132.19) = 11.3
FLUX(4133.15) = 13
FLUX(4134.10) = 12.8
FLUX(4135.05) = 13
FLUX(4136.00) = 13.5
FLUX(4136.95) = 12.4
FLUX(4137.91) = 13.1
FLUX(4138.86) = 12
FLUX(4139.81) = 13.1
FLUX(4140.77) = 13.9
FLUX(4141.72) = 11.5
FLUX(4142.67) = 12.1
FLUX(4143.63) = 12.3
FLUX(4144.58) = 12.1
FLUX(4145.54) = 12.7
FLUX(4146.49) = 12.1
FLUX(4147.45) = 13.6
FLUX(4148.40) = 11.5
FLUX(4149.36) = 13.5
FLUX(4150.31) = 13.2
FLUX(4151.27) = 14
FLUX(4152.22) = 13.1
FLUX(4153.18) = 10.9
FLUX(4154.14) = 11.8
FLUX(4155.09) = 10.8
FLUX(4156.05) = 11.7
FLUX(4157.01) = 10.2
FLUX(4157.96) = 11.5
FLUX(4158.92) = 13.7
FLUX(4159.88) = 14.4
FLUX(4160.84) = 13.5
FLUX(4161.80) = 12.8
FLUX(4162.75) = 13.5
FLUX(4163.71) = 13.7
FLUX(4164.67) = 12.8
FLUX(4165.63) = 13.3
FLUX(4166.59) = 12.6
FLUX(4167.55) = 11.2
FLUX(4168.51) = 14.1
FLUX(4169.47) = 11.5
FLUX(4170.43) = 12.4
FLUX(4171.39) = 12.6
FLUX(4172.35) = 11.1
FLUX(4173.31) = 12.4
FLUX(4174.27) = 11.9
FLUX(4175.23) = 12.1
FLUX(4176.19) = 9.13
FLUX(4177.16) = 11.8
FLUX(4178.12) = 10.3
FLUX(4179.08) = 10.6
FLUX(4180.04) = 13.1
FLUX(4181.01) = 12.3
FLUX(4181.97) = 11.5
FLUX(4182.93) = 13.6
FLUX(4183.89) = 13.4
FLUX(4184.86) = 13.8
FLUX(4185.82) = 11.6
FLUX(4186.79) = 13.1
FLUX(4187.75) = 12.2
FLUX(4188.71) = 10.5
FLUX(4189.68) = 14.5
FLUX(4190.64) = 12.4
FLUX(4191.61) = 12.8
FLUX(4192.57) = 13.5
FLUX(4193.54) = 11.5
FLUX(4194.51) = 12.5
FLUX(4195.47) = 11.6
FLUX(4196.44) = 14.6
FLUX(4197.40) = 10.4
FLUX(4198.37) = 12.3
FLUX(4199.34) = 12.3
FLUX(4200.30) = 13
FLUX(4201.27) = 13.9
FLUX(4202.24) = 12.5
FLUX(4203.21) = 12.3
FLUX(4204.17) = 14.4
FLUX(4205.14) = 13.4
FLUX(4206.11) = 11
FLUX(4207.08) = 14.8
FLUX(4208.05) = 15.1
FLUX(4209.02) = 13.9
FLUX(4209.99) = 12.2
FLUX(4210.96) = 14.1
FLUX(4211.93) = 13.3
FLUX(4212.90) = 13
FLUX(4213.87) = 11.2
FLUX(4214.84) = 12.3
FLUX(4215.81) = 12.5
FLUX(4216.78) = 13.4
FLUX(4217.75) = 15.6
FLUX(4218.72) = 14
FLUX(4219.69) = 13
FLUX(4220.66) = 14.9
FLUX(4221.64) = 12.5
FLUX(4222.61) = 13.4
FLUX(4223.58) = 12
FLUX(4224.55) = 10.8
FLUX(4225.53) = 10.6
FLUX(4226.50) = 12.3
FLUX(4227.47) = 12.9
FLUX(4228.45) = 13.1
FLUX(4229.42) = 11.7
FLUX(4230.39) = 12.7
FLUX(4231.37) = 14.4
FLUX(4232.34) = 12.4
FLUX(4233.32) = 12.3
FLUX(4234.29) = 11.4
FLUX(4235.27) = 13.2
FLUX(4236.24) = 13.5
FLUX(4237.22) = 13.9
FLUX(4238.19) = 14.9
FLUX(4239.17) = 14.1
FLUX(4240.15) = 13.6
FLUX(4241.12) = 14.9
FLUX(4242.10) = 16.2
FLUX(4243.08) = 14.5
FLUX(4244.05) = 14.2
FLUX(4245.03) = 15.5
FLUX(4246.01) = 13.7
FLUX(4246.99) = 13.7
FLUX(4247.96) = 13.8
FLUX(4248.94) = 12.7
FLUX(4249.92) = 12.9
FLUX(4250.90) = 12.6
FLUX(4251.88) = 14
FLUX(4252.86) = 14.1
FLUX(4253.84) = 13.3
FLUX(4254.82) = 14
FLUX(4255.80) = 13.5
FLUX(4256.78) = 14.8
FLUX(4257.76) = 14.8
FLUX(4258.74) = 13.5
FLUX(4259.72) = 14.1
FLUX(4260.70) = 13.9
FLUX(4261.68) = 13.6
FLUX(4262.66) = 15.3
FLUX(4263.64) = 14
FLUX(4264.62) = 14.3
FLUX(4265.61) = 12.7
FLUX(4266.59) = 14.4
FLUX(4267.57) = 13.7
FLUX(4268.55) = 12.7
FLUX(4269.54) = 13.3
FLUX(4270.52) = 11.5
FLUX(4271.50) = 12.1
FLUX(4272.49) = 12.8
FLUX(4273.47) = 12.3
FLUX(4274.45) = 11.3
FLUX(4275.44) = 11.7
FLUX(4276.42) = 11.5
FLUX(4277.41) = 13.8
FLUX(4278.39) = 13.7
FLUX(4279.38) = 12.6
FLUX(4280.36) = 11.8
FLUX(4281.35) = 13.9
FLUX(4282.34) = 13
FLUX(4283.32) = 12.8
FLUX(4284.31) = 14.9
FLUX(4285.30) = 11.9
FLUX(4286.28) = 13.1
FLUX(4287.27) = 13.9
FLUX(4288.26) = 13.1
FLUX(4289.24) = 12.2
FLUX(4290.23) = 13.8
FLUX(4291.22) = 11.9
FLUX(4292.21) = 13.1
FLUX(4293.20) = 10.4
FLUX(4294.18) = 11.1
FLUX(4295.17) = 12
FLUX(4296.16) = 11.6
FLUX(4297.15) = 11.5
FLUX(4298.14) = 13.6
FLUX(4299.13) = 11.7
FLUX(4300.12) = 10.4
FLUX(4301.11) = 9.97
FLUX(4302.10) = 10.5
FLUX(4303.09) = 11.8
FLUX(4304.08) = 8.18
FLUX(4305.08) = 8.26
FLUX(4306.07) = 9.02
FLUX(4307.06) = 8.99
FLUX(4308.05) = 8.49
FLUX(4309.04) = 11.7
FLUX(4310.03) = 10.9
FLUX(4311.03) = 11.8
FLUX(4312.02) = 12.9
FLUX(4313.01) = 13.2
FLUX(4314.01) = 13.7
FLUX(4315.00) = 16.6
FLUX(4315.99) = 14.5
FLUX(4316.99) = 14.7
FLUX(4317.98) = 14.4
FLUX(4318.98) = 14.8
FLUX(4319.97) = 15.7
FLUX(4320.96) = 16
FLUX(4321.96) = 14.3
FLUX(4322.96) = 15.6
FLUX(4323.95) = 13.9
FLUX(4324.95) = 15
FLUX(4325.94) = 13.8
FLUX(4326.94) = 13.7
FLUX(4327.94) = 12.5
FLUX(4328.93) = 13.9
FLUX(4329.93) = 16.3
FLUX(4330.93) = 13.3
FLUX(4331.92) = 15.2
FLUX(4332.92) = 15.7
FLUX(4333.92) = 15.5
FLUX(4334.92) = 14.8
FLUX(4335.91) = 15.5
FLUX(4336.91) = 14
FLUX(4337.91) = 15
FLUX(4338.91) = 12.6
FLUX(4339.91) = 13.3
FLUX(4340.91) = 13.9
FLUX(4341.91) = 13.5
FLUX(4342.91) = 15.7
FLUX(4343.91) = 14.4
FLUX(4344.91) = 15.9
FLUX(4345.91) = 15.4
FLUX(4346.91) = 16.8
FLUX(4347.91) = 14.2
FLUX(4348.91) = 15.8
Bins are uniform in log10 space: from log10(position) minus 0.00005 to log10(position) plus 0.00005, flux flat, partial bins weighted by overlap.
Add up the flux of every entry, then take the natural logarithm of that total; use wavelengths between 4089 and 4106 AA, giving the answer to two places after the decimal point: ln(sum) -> 5.41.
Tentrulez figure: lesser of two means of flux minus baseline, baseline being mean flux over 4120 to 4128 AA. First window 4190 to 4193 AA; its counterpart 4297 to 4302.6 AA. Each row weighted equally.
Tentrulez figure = -1.4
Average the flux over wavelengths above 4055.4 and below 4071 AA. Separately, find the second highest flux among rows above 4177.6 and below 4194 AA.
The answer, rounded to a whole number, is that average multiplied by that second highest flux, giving 168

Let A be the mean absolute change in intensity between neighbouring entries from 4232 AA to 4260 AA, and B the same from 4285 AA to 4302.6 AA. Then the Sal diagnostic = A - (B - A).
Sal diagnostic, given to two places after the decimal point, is 0.42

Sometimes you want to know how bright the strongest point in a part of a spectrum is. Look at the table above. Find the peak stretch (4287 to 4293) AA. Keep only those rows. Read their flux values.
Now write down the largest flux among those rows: 13.9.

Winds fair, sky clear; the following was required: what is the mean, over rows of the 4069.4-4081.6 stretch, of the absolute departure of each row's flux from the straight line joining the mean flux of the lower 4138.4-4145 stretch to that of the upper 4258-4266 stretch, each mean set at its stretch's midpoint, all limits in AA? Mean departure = 1.3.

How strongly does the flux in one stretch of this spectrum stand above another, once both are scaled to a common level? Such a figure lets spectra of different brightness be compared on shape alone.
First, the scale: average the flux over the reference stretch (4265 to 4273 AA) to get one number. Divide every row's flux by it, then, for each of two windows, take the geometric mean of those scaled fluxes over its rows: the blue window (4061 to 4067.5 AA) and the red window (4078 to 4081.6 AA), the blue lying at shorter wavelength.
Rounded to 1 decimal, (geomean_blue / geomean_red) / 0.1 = 9.6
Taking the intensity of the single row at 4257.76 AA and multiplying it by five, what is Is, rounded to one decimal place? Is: 74.0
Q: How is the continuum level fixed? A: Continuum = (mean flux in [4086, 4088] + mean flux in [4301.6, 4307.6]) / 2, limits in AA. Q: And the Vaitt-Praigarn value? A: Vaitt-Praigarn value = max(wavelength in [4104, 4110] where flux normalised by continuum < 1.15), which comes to 4108.48 AA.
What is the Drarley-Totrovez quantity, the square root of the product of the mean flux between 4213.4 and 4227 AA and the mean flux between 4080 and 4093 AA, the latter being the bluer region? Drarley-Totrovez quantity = 13.0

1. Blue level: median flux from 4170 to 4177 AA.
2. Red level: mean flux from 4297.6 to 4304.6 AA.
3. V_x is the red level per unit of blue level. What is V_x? 0.90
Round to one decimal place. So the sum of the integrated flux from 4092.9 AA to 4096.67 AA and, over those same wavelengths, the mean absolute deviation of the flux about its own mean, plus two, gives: 51.1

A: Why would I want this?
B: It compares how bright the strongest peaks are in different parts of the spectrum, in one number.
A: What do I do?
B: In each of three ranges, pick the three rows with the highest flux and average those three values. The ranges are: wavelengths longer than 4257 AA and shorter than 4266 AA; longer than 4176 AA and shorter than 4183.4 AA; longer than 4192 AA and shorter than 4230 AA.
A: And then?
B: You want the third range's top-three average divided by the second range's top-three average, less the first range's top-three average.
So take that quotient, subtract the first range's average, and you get -13.6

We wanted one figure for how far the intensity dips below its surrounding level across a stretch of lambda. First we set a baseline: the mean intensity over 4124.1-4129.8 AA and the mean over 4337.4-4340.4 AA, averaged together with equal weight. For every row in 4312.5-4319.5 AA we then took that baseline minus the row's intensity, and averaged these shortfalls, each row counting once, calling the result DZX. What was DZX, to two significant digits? -1.1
